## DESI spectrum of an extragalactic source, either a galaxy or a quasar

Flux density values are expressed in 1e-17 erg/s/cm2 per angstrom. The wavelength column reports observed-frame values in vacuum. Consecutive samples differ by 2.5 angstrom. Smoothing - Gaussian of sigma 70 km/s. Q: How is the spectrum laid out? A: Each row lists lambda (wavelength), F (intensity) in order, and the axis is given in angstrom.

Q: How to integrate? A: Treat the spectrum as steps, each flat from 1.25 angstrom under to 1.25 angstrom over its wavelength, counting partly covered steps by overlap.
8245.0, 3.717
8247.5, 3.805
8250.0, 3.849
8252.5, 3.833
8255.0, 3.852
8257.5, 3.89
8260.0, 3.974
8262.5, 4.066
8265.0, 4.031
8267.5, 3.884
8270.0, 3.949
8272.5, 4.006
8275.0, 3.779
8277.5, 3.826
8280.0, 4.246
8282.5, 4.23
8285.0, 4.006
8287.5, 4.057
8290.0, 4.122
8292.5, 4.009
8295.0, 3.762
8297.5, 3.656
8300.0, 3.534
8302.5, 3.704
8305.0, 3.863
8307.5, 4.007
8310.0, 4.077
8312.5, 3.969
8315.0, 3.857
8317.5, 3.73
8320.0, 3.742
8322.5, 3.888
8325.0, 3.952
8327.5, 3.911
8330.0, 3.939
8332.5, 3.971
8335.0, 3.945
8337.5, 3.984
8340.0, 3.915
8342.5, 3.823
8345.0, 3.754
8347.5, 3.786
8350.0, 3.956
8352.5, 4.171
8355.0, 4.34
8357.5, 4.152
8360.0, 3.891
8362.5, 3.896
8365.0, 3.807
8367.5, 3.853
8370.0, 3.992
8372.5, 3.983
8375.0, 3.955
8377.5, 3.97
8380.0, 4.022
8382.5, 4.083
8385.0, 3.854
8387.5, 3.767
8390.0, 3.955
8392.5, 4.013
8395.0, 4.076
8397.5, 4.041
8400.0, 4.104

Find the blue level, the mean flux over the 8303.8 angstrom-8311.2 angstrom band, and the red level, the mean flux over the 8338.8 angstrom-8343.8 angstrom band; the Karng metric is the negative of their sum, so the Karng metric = -7.85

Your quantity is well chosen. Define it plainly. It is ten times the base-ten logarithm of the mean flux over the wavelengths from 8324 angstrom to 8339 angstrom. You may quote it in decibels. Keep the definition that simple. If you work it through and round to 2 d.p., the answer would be 5.97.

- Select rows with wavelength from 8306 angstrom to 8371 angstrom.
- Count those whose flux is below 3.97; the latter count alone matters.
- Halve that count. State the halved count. 9.0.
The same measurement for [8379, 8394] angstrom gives 1.5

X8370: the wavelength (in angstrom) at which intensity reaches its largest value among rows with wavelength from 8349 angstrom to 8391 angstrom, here 8355.0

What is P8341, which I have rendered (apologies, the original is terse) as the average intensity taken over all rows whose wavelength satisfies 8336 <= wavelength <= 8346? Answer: 3.87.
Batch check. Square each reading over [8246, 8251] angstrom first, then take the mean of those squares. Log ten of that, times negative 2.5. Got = -2.91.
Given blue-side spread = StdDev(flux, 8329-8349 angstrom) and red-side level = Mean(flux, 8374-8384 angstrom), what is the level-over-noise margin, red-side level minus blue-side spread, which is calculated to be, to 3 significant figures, 3.92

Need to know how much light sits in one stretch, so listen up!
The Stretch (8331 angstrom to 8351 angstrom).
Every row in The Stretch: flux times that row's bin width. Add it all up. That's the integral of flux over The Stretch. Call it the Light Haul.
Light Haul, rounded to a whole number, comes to 78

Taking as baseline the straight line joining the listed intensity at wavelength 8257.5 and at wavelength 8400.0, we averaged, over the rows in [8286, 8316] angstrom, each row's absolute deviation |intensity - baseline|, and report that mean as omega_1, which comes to 0.158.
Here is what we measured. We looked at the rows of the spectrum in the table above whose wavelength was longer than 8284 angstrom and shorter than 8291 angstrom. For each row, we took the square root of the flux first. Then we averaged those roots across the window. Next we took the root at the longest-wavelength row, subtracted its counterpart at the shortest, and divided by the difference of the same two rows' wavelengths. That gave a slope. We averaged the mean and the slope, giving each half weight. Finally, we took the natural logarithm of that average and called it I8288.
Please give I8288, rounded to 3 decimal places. 0.010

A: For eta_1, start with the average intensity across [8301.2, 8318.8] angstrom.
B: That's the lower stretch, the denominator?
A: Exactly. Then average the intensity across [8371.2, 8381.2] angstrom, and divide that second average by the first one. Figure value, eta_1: 1.02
